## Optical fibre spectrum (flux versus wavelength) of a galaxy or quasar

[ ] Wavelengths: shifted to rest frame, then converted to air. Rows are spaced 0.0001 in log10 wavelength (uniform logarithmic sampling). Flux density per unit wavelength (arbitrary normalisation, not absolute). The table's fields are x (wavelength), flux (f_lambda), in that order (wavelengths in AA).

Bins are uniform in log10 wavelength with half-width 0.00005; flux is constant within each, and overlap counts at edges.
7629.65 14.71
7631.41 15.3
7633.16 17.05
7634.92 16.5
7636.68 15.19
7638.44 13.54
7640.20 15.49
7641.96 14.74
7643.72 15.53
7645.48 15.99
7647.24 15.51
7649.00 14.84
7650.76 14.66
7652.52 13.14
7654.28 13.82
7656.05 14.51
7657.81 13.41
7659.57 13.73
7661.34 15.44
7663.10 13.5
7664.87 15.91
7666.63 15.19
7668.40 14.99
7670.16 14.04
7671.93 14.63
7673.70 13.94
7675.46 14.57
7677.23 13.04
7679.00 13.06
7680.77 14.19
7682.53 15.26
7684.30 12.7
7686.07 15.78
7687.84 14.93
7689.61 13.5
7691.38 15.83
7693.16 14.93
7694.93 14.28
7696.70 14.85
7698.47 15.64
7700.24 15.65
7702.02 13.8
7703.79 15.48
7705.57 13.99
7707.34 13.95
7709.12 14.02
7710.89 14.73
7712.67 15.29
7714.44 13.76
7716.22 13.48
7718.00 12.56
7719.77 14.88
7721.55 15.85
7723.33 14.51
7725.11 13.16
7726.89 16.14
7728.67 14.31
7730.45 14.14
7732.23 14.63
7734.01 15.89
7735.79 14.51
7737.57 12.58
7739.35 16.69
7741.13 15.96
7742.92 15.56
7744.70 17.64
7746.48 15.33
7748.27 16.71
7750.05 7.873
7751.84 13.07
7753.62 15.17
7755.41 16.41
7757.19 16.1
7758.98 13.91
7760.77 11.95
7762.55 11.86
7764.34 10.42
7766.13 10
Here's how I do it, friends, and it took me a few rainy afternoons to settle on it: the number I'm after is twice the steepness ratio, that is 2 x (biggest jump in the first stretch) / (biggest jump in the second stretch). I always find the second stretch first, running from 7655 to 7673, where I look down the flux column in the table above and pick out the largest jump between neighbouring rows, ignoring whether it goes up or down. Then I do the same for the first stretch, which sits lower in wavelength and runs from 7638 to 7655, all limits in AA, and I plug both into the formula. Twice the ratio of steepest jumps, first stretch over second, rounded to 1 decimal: 1.6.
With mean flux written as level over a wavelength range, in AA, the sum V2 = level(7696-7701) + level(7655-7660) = 29.3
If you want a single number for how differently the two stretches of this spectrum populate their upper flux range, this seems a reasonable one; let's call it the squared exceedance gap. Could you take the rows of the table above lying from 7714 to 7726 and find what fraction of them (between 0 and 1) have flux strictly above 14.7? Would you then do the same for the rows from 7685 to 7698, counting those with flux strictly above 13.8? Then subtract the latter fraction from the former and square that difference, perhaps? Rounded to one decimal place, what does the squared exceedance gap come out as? 0.3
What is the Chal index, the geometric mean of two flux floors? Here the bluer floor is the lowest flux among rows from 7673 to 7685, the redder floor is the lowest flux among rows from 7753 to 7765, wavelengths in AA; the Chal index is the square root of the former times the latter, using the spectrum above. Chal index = 11.5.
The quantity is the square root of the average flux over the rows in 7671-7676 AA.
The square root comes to 3.79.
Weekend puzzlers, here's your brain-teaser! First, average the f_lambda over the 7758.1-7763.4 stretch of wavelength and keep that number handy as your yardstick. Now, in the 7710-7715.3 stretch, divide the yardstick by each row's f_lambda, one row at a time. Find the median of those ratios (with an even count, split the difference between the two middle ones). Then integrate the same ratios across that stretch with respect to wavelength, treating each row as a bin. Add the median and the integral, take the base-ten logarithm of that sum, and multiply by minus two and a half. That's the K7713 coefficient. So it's -1.84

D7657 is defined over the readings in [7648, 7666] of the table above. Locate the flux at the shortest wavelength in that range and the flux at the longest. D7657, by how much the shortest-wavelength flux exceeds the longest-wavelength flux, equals -1.1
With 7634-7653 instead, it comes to 3.4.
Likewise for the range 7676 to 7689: -1.9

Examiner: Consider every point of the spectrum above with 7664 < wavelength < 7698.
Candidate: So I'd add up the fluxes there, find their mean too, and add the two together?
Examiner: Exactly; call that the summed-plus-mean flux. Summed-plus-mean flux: 290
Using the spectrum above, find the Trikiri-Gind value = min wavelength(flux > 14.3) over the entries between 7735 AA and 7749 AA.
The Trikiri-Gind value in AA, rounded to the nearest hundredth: 7735.79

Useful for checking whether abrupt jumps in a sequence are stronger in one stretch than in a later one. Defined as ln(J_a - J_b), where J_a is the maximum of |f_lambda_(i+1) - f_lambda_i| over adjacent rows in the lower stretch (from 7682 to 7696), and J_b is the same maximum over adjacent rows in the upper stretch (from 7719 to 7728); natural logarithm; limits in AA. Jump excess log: -2.3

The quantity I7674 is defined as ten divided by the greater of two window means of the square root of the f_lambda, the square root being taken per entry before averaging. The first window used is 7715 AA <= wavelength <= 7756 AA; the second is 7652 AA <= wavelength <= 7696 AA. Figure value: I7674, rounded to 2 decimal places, 2.62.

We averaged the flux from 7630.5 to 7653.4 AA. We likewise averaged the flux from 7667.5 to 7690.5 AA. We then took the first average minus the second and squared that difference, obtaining 1.0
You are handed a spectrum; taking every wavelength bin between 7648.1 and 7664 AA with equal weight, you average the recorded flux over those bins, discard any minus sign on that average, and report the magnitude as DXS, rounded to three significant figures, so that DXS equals 14.1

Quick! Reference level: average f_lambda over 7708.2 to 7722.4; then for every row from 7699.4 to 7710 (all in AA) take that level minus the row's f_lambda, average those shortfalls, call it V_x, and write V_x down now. -0.16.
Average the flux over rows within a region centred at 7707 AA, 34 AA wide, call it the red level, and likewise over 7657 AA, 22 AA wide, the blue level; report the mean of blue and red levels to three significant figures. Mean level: 14.5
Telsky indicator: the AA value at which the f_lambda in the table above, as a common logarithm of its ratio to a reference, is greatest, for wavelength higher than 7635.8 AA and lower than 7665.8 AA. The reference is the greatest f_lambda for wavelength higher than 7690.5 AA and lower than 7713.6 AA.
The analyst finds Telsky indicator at 7645.48 AA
